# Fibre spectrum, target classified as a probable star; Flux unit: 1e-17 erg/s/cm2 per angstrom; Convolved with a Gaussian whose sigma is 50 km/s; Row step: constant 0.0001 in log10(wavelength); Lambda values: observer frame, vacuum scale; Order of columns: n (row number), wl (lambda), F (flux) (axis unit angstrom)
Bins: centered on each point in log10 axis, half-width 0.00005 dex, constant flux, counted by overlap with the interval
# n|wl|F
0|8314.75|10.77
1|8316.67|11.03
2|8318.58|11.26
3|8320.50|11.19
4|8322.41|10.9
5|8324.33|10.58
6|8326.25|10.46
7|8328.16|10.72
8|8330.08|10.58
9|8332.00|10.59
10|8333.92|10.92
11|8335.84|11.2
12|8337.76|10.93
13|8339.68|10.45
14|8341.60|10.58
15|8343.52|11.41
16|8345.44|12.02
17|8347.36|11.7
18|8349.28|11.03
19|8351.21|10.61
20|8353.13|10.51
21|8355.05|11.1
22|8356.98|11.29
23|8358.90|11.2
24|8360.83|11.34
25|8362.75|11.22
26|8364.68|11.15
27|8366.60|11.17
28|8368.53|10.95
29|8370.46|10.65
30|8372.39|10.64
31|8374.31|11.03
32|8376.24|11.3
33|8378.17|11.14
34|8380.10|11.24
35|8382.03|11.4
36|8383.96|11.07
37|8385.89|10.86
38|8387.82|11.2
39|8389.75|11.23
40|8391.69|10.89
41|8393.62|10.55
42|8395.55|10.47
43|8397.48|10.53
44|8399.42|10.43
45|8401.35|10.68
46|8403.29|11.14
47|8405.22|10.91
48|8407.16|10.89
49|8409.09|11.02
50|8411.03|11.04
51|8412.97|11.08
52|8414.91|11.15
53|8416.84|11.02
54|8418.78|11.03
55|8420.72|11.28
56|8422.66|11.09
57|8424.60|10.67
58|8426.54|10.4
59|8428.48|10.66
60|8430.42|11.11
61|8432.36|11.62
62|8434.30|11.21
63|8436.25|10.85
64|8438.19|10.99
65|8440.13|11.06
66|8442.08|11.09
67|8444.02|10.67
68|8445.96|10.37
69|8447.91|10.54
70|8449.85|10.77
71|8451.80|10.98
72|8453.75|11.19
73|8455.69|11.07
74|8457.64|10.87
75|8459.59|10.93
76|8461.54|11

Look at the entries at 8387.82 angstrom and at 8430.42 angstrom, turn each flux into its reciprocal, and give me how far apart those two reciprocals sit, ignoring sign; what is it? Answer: 0.0007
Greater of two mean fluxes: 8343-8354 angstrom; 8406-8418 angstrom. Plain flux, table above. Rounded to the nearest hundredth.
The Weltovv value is 11.21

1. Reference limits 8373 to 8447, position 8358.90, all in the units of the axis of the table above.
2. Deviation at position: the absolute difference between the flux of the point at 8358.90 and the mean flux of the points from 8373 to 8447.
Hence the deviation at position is 0.24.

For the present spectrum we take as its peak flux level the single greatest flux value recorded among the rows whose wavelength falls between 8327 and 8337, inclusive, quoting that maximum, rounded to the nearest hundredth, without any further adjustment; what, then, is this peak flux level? 11.20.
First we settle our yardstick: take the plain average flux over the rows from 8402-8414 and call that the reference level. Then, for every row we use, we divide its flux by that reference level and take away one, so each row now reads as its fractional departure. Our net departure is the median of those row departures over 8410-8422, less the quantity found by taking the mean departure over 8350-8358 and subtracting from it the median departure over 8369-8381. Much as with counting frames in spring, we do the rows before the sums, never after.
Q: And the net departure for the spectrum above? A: 0.02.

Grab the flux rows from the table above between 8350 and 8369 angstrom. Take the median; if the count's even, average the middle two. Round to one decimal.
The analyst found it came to 11.2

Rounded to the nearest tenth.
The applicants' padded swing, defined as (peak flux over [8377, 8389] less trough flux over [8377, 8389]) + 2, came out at 2.5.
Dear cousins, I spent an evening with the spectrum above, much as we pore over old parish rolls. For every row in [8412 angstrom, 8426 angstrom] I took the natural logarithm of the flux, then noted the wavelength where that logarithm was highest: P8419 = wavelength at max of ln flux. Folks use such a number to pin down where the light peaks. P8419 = 8420.72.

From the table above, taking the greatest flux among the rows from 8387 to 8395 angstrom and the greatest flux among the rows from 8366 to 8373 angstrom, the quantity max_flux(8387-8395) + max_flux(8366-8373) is 22.4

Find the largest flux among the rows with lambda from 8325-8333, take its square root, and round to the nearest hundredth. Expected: 3.27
